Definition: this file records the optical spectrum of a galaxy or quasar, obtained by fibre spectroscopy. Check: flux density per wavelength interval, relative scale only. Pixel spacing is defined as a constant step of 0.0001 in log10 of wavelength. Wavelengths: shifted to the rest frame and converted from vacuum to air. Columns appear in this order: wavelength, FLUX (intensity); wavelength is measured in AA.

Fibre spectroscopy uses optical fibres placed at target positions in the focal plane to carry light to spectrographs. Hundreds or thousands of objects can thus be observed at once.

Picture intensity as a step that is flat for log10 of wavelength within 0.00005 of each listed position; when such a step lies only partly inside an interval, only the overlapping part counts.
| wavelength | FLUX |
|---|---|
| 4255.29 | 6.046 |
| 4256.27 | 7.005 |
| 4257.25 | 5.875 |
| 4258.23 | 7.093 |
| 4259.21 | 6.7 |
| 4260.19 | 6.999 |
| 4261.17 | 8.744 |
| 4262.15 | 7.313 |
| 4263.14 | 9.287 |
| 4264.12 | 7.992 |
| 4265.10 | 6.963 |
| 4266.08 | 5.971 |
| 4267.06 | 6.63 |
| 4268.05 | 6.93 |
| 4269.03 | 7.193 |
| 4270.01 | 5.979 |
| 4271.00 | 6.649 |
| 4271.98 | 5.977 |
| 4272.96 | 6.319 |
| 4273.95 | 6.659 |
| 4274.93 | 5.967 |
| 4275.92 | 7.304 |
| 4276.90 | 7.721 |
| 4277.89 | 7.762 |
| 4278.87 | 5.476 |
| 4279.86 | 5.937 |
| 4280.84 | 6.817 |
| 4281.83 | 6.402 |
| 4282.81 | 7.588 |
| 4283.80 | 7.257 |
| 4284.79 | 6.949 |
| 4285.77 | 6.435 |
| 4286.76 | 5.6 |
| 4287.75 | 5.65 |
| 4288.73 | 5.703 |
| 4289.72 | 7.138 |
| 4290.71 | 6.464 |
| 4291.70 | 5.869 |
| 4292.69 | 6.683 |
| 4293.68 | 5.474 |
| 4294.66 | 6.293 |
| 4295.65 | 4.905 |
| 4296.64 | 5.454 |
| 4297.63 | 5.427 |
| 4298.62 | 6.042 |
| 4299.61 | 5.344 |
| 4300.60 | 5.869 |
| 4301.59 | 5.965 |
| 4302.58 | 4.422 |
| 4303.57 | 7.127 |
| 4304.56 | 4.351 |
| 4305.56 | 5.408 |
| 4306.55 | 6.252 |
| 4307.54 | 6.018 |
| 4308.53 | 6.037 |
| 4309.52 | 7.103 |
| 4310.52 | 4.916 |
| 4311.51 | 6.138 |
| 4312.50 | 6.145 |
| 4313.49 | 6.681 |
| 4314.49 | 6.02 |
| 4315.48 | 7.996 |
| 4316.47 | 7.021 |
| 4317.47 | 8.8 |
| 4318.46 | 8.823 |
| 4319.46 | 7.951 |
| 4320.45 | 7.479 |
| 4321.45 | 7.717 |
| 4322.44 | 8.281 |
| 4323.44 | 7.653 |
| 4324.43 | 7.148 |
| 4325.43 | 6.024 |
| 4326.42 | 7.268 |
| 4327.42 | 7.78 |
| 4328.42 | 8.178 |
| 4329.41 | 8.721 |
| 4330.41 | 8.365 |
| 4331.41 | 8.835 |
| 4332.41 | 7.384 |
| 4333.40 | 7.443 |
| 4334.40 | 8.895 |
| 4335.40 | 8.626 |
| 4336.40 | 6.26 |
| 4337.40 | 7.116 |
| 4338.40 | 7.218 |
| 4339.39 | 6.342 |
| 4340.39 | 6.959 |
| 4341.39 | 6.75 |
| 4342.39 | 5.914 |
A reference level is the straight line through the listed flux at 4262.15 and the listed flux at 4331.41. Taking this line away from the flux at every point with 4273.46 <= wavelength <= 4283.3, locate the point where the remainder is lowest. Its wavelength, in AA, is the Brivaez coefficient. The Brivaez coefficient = 4278.87 AA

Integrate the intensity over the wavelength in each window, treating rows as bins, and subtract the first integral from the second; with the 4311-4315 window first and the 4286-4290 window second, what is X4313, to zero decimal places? -1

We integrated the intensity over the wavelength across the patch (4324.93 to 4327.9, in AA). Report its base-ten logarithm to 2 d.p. 1.32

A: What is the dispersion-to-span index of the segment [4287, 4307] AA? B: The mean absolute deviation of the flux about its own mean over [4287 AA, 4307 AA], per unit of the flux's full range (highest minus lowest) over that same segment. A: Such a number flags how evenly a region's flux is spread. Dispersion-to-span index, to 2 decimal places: 0.21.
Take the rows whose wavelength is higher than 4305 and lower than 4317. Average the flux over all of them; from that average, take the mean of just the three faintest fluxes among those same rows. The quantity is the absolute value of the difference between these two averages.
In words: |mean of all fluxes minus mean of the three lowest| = 0.86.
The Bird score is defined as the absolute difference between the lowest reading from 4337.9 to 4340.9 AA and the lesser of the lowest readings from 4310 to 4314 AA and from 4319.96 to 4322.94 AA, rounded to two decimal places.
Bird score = 1.43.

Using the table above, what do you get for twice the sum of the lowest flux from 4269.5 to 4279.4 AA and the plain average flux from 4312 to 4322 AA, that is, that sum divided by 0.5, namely 25.9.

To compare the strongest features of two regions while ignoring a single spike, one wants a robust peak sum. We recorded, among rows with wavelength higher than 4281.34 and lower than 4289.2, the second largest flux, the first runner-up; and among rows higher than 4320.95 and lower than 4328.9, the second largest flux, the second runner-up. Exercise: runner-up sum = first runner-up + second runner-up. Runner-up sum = 15.4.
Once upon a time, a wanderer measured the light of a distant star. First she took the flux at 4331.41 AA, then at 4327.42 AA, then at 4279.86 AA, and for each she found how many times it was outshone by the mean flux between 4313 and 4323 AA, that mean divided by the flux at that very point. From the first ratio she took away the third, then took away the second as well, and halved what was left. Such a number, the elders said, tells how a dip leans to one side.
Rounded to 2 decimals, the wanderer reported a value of -0.71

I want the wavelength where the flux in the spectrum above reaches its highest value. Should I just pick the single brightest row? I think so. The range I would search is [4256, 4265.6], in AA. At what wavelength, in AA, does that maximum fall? 4263.14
